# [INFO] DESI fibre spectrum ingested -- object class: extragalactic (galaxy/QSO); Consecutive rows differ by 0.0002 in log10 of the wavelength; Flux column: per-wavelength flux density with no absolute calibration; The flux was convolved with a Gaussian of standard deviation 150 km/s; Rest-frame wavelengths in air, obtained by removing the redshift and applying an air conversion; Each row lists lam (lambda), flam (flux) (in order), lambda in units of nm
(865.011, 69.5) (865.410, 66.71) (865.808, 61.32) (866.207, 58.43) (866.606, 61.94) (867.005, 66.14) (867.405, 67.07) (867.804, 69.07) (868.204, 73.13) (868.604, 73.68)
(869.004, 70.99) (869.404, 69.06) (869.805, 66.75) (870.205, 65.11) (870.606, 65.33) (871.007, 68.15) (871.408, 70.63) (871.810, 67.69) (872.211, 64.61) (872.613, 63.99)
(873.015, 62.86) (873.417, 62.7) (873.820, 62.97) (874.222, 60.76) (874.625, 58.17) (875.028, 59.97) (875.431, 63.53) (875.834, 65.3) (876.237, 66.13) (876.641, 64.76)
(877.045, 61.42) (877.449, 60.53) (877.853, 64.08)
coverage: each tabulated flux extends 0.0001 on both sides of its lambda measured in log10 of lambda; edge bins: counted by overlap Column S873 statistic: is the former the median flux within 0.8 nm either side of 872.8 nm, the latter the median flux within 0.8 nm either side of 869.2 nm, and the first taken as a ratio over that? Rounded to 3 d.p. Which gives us 0.906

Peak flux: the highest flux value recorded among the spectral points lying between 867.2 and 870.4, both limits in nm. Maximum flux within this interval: 73.68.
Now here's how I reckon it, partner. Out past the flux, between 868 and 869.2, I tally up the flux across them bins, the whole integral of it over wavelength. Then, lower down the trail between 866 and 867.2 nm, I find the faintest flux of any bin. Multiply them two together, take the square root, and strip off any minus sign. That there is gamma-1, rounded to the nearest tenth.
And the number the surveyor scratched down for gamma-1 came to 71.3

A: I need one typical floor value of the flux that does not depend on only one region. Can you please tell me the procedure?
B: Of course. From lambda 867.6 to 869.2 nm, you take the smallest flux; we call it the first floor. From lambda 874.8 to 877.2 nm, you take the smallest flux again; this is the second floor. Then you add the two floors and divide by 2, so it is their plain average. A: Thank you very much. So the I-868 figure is 64.5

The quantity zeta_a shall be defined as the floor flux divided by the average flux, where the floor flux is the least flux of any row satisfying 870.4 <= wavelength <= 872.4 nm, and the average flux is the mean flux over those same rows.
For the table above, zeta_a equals 0.960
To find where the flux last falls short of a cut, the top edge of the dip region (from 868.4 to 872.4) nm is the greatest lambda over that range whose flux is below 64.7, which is 872.211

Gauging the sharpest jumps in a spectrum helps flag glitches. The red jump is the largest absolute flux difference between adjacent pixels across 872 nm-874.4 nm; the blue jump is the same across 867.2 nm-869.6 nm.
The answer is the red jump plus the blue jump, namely 6.3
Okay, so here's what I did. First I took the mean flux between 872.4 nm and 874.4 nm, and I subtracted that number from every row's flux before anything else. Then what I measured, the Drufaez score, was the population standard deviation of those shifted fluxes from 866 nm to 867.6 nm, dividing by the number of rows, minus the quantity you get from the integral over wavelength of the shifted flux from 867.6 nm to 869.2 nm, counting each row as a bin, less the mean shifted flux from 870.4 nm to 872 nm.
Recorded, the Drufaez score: -6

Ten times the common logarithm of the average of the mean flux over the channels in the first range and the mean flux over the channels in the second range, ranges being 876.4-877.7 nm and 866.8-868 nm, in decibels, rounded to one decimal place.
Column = 18.1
